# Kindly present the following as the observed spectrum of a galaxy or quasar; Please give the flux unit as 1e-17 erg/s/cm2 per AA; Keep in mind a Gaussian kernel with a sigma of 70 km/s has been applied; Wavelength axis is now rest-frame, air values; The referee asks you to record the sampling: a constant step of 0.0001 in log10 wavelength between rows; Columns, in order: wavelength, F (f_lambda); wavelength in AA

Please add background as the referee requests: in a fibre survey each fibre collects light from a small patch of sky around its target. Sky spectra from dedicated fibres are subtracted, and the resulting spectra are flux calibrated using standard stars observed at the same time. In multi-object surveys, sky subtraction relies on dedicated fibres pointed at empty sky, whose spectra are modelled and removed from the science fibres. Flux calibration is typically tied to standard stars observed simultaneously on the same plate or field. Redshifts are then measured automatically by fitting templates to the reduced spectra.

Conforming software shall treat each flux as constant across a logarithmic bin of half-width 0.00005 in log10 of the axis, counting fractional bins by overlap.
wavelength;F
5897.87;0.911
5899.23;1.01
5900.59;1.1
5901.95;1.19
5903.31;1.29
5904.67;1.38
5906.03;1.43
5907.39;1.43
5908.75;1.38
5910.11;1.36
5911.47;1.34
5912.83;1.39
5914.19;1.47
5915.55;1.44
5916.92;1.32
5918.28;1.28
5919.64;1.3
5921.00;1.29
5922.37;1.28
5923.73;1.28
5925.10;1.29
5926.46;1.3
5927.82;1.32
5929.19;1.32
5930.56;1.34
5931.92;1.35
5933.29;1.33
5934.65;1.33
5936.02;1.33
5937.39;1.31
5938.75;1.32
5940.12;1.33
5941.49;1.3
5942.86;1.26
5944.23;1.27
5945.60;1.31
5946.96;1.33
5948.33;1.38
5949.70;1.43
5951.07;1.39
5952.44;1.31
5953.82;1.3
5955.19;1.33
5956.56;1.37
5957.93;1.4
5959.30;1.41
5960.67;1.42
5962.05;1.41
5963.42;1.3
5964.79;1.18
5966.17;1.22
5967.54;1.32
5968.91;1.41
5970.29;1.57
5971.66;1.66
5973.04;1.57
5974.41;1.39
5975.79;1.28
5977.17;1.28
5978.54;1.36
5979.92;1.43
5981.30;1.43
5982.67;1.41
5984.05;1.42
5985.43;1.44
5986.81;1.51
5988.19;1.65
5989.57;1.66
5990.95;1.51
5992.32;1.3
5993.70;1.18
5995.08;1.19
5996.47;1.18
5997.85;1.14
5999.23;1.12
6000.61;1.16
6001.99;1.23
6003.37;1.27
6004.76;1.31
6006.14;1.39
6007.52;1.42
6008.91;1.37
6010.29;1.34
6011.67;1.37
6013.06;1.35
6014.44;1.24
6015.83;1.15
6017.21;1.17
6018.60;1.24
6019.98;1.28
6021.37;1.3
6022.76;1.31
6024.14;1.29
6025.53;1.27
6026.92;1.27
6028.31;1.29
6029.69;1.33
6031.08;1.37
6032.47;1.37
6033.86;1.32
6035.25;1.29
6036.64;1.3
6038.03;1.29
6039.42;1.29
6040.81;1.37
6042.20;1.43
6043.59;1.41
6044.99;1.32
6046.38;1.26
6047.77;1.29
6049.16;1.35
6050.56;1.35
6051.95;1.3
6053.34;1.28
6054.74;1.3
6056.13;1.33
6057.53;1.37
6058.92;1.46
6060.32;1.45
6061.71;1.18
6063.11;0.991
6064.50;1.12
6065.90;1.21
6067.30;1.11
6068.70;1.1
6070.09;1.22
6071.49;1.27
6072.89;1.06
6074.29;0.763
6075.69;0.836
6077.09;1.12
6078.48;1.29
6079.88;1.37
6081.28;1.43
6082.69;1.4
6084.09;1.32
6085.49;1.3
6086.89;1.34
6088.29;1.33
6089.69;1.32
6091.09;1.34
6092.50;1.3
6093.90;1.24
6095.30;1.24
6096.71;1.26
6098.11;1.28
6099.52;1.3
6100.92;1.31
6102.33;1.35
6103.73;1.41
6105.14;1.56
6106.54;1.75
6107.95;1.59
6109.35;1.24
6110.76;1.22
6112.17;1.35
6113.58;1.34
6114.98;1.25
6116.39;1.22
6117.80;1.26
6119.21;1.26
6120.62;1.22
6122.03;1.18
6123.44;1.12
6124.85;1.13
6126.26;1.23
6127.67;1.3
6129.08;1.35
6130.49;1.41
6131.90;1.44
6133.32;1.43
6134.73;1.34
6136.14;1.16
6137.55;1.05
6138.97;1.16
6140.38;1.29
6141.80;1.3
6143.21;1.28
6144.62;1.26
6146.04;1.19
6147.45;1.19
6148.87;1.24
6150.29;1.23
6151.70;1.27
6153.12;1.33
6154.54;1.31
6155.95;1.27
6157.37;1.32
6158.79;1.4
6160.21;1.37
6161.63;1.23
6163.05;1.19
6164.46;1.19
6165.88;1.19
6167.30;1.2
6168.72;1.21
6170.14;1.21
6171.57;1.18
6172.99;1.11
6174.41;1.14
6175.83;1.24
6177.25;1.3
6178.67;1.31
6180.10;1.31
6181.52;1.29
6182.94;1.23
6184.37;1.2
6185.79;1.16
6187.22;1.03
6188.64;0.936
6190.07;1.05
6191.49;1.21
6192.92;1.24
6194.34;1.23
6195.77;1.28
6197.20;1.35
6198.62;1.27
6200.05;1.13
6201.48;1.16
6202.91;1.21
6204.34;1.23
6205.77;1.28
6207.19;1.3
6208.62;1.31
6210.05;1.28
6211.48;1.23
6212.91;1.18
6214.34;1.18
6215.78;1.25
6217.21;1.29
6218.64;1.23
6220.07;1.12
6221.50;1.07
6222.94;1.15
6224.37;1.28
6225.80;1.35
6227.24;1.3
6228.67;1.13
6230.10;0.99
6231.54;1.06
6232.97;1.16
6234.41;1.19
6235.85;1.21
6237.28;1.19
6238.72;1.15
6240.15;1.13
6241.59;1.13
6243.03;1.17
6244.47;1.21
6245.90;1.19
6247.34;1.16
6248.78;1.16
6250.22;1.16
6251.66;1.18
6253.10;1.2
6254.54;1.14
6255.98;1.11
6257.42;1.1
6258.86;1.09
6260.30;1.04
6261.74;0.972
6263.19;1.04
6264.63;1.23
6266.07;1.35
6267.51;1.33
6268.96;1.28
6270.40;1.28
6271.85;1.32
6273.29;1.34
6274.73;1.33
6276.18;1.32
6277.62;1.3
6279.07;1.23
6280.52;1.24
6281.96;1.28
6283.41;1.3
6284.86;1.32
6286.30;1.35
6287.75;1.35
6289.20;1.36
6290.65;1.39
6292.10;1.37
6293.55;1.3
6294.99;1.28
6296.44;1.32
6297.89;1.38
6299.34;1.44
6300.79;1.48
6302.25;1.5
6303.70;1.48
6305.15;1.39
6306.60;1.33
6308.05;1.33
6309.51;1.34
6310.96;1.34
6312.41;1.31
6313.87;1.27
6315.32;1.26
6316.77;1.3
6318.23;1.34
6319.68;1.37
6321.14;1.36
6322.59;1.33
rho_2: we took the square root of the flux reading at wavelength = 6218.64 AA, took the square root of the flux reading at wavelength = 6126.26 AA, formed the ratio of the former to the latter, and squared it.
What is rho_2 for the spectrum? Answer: 1.00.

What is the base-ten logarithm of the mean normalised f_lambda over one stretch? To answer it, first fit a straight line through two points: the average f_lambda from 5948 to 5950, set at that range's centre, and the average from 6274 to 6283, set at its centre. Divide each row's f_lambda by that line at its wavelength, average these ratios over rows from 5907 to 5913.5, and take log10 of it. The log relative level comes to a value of -0.012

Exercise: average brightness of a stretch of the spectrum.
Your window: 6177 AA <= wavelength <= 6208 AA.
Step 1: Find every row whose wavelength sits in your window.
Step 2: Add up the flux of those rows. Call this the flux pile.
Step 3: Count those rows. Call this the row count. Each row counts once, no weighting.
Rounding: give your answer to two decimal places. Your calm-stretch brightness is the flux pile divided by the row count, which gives 1.21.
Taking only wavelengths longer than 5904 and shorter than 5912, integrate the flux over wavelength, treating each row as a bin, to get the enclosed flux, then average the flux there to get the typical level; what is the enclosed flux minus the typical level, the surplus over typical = 10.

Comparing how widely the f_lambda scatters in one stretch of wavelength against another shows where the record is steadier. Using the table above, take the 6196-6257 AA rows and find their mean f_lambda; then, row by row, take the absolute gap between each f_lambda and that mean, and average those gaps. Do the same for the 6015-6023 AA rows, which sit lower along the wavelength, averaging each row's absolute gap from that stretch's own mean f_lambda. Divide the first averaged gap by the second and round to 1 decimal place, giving 1.1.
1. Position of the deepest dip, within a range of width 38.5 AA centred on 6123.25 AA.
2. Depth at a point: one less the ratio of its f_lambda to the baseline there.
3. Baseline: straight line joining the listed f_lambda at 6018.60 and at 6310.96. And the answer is 6137.55 AA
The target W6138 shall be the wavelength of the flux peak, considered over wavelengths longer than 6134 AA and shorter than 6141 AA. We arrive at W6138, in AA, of 6134.73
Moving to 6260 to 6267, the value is 6266.07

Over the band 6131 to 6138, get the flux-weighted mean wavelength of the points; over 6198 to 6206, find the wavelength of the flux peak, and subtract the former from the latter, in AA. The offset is 71.3 AA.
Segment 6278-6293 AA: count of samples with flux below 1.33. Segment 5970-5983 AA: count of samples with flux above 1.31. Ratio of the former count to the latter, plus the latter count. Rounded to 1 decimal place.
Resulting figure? 8.6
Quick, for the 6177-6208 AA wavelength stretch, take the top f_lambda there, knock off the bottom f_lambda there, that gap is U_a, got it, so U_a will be 0.41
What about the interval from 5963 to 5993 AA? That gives 0.48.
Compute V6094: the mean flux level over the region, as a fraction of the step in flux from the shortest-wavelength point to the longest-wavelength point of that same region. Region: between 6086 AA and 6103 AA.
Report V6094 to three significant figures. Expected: 130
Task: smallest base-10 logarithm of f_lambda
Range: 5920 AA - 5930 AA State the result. 0.11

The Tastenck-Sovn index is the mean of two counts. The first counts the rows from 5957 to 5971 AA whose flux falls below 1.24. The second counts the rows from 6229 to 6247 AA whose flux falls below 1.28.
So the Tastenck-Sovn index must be 7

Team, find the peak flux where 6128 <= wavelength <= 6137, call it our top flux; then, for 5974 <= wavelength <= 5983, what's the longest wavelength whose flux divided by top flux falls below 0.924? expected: 5977.17 AA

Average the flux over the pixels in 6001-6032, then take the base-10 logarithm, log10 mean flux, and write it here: 0.11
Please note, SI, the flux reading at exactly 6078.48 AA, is 1.29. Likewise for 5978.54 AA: 1.36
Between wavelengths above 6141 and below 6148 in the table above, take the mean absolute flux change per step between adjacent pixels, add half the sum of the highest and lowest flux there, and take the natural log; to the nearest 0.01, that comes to 0.24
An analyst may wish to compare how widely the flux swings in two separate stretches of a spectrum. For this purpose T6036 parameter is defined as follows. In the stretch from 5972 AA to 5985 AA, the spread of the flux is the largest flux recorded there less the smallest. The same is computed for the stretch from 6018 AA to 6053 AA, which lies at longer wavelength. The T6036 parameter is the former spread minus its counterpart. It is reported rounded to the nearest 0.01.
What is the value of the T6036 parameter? 0.10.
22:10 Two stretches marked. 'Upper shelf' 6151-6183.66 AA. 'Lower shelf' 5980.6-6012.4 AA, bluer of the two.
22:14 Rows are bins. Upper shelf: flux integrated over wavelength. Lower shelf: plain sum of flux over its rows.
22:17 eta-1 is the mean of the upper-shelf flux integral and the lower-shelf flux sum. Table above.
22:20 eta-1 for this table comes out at 35.9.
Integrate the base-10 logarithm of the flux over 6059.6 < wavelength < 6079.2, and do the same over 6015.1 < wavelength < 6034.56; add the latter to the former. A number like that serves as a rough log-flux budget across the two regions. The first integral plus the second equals 3.0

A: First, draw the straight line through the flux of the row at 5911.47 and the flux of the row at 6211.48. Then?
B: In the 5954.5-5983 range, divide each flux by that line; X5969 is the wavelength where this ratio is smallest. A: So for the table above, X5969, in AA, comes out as 5964.79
